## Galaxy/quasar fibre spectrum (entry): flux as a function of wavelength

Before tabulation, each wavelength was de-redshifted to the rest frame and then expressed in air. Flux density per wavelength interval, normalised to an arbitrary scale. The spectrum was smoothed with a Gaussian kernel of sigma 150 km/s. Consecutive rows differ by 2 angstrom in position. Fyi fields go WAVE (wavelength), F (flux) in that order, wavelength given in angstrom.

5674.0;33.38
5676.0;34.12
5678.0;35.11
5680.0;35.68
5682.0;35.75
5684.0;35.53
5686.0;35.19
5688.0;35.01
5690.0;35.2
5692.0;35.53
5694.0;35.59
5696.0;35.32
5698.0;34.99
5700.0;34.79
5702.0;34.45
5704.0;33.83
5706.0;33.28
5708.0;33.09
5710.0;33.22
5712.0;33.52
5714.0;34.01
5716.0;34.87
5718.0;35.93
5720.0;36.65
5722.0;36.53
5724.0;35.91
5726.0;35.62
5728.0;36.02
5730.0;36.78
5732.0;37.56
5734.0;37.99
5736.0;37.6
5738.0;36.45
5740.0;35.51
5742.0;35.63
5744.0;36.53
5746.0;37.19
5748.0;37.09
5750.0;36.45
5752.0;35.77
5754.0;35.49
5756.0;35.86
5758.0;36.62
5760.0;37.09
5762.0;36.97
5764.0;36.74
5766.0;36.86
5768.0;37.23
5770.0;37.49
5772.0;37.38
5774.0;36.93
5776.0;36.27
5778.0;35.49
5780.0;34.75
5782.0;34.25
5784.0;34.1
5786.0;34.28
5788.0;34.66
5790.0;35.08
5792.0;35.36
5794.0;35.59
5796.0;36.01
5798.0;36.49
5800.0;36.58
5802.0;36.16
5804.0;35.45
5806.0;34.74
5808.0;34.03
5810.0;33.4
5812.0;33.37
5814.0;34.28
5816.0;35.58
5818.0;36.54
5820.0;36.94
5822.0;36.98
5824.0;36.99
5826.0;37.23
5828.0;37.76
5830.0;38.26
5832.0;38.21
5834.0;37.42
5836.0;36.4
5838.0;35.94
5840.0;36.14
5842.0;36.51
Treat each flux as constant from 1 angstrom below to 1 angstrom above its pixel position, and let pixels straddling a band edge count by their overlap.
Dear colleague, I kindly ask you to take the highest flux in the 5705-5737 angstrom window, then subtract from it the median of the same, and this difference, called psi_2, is 2.1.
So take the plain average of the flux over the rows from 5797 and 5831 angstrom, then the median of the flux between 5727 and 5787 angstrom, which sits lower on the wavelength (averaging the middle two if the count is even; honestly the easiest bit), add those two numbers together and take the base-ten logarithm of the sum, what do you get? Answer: 1.86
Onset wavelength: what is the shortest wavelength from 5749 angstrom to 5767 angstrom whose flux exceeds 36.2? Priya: 5750.0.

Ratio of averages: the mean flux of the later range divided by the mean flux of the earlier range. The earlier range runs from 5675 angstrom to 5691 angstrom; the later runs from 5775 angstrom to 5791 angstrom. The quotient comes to 0.99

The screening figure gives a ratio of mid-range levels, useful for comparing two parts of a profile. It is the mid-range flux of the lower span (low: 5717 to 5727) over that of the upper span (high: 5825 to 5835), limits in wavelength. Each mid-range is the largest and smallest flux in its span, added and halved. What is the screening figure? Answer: 0.96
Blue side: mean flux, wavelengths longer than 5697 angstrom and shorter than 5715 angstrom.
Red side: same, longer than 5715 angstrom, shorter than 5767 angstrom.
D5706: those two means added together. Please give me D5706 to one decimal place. 70.4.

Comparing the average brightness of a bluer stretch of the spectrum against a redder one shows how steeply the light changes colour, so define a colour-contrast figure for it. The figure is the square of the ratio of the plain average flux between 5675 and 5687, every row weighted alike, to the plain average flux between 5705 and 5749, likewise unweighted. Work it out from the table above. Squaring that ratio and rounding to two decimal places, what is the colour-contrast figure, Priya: 0.97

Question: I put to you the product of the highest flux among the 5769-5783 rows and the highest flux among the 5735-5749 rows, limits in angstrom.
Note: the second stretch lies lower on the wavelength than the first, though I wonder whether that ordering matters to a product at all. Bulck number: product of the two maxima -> 1410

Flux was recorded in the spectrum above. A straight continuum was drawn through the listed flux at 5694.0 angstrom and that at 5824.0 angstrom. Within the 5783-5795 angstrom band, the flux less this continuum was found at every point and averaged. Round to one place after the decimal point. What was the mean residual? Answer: -1.8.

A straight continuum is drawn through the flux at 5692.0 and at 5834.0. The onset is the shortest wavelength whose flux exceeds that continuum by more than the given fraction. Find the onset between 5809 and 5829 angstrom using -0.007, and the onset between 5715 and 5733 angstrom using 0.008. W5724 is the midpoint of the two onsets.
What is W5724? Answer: 5773 angstrom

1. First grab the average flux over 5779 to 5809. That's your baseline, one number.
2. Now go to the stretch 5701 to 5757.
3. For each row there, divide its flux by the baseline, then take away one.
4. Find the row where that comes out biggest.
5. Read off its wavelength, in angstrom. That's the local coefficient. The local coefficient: 5734.0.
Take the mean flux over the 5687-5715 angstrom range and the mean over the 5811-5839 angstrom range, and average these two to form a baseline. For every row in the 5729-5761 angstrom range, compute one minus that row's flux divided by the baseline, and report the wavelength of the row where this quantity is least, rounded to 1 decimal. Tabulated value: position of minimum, 5734.0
